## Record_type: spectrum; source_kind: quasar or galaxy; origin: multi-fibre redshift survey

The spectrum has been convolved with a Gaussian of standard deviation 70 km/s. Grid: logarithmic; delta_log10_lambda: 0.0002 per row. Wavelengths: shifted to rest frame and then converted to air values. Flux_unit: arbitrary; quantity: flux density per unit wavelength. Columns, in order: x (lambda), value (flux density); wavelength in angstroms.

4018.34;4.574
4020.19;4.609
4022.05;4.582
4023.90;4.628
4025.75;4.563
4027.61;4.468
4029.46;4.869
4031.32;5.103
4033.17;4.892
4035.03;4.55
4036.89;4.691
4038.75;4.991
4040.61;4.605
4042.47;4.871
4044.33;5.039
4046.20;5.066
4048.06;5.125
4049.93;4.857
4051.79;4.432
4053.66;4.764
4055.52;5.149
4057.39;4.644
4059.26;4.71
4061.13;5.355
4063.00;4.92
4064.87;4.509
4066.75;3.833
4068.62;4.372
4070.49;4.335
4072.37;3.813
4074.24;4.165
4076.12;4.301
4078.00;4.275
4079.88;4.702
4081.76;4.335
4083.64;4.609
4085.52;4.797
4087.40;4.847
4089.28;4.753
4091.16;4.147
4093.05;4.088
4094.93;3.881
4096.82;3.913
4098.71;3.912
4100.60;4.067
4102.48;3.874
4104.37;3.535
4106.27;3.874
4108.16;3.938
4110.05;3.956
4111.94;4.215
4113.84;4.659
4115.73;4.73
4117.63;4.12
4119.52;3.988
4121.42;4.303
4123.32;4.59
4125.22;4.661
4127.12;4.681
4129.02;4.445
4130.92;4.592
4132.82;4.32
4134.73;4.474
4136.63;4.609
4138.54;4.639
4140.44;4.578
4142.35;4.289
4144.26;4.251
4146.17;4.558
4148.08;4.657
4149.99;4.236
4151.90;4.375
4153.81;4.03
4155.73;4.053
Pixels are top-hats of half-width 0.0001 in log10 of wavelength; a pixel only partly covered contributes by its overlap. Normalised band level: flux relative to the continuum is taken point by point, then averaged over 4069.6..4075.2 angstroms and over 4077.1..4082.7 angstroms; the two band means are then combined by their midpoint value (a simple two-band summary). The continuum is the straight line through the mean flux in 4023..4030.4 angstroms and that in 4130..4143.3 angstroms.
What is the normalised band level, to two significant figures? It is 0.93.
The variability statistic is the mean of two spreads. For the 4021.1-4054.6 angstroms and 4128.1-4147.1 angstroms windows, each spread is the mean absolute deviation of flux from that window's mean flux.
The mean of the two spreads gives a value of 0.16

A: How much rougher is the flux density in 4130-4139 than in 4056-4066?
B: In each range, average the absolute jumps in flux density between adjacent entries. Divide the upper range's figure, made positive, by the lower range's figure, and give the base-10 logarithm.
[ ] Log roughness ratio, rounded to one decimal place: -0.4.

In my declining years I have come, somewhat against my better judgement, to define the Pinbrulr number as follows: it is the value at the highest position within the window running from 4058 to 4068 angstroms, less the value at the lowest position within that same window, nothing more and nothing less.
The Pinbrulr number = -0.88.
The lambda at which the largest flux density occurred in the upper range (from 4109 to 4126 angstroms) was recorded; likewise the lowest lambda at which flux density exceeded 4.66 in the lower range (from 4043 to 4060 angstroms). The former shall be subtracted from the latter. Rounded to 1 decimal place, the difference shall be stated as -71.4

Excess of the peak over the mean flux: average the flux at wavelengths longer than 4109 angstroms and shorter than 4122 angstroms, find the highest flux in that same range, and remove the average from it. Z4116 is 0.45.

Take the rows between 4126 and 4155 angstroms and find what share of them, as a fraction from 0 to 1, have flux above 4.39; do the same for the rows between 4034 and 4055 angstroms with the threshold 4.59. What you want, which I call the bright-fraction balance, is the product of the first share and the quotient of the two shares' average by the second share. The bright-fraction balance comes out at 0.52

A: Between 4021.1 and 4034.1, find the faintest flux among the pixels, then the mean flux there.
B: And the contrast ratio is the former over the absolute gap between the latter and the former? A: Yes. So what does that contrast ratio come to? 17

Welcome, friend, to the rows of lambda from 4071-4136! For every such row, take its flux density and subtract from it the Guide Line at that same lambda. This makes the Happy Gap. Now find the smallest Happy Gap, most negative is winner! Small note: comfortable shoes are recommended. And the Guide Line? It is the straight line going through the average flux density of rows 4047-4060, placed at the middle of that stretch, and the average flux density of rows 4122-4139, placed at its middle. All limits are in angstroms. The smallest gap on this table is -1.1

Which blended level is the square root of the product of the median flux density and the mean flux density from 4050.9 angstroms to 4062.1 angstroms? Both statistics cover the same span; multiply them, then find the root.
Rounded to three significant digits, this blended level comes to 4.79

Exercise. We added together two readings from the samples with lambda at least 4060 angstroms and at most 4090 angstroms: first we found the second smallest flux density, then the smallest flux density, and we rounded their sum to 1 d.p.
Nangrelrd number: 7.6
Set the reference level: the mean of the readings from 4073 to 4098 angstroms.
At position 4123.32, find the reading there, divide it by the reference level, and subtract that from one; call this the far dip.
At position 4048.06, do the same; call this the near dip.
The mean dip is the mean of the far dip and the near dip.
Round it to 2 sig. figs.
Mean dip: -0.11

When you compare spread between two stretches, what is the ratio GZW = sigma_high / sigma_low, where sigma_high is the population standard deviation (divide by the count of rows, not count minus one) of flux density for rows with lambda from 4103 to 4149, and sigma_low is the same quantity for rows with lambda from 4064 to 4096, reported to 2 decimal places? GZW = 0.98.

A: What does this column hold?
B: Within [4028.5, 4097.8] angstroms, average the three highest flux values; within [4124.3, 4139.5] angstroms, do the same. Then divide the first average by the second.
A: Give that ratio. 1.12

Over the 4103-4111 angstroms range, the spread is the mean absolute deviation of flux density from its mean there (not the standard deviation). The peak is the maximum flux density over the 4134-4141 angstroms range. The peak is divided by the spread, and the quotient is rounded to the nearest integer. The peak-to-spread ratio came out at 32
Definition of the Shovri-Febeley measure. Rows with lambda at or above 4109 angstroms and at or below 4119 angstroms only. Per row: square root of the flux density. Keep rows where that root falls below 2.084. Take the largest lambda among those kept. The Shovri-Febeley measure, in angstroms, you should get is 4117.63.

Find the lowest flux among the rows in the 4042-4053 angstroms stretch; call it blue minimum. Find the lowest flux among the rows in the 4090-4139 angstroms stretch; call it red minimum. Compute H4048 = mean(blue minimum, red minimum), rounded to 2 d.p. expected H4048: 3.98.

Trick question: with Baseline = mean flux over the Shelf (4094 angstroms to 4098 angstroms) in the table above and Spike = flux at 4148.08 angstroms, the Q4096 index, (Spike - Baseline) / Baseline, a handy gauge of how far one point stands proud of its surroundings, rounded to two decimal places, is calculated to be 0.20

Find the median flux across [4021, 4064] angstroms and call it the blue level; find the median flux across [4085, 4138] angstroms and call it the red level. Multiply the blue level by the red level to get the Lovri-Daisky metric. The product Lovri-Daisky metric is 20.7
